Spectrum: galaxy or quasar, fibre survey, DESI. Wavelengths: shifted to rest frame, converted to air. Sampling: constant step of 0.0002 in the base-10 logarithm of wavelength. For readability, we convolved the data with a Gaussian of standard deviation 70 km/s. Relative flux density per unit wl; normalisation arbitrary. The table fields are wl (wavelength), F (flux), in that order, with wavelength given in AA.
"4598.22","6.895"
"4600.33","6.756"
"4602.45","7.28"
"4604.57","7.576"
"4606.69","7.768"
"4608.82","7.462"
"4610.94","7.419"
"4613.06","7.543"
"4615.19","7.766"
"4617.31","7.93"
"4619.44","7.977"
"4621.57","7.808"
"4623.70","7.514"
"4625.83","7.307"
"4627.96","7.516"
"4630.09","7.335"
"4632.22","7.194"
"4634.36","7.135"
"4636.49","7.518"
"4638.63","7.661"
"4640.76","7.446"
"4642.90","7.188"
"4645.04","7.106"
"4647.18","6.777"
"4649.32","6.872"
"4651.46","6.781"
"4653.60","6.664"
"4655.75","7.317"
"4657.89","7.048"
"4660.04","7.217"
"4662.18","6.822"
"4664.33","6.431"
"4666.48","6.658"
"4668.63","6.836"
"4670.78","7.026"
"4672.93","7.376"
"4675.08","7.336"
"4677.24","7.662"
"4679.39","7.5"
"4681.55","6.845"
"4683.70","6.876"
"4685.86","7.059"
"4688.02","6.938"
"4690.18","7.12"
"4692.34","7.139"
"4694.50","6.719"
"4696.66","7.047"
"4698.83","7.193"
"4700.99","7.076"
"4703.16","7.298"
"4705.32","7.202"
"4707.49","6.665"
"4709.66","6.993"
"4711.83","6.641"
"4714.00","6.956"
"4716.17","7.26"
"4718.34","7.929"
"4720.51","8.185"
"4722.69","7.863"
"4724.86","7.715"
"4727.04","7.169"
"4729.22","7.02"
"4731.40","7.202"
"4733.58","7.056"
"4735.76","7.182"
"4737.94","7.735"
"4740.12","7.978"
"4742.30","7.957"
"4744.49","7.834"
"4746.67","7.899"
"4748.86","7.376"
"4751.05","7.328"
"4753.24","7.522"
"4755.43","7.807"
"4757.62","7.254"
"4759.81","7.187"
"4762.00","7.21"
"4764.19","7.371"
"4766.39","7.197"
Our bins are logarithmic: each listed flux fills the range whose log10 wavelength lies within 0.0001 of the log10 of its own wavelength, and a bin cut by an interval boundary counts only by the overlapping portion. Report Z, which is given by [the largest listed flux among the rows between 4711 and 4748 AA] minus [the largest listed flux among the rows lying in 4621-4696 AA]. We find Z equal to 0.38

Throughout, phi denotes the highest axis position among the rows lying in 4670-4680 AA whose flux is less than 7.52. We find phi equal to 4679.39 AA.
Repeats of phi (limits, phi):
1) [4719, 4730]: 4729.22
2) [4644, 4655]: 4653.60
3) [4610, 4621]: 4610.94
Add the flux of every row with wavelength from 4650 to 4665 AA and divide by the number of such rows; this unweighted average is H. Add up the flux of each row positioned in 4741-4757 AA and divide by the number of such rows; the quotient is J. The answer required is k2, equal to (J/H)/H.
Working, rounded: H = 6.90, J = 7.67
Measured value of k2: 0.161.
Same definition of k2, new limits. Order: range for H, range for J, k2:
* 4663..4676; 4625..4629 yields 0.154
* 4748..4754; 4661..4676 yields 0.126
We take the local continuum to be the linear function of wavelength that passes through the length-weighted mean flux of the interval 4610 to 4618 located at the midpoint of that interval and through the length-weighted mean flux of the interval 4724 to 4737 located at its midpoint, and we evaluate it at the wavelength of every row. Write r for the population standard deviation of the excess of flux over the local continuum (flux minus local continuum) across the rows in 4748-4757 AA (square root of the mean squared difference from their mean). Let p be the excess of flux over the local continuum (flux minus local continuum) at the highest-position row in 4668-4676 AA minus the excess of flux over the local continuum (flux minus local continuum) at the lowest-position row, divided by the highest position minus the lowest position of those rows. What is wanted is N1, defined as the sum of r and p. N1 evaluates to 0.28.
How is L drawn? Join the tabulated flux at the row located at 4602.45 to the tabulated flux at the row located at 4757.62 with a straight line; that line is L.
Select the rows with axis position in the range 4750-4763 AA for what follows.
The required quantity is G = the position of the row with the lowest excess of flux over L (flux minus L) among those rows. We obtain 4759.81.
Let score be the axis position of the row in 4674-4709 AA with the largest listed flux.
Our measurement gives 4677.24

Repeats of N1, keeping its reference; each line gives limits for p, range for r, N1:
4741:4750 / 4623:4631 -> 0.01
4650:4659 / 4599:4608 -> 0.44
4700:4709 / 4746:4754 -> 0.16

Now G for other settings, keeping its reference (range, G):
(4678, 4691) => 4681.55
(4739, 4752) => 4751.05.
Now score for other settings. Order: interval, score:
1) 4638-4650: 4638.63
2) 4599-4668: 4619.44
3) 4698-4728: 4720.51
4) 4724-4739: 4737.94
